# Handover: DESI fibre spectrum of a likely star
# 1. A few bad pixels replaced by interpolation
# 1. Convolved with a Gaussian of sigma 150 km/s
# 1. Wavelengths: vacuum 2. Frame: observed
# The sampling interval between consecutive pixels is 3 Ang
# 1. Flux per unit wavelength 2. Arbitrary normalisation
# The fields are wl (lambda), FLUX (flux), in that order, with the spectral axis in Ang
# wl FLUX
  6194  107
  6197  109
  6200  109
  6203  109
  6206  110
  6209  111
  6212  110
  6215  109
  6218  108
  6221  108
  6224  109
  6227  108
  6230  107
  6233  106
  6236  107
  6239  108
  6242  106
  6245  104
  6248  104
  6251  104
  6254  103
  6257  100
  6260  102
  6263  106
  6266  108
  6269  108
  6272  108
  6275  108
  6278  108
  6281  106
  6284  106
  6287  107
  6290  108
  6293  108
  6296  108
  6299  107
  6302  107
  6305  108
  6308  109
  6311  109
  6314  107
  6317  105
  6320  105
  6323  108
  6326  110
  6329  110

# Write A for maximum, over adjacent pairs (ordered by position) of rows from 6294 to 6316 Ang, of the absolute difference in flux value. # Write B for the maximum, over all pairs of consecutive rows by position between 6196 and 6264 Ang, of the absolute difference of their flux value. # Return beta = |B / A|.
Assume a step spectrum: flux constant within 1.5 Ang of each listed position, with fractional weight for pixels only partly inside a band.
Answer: 2.0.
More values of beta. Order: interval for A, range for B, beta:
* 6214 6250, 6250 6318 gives 2.0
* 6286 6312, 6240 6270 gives 4.0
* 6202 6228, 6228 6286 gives 4.0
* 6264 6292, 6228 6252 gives 1.0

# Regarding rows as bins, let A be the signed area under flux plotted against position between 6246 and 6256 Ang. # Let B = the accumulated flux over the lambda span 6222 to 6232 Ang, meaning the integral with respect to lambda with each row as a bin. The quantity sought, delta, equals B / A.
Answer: 1.04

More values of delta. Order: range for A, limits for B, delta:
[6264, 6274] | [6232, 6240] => 0.79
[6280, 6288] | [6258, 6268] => 1.24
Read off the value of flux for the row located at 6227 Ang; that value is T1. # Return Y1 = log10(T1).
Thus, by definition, 2.03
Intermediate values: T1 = 108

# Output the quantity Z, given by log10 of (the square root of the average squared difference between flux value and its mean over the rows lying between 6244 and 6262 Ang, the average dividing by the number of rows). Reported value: 0.17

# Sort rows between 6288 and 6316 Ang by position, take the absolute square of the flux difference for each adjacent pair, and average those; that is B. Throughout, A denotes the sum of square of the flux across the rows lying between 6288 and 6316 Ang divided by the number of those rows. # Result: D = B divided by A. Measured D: 0.012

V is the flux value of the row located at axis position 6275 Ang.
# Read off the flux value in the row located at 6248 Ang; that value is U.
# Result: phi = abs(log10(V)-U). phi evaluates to 102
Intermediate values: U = 104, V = 108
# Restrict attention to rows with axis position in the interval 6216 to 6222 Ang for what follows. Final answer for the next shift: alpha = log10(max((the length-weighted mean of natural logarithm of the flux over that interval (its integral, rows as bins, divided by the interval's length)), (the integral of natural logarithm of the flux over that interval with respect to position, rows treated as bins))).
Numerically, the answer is 1.45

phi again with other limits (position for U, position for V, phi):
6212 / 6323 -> 108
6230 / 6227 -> 105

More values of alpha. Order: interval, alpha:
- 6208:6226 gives 1.93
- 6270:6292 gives 2.01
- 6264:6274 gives 1.67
